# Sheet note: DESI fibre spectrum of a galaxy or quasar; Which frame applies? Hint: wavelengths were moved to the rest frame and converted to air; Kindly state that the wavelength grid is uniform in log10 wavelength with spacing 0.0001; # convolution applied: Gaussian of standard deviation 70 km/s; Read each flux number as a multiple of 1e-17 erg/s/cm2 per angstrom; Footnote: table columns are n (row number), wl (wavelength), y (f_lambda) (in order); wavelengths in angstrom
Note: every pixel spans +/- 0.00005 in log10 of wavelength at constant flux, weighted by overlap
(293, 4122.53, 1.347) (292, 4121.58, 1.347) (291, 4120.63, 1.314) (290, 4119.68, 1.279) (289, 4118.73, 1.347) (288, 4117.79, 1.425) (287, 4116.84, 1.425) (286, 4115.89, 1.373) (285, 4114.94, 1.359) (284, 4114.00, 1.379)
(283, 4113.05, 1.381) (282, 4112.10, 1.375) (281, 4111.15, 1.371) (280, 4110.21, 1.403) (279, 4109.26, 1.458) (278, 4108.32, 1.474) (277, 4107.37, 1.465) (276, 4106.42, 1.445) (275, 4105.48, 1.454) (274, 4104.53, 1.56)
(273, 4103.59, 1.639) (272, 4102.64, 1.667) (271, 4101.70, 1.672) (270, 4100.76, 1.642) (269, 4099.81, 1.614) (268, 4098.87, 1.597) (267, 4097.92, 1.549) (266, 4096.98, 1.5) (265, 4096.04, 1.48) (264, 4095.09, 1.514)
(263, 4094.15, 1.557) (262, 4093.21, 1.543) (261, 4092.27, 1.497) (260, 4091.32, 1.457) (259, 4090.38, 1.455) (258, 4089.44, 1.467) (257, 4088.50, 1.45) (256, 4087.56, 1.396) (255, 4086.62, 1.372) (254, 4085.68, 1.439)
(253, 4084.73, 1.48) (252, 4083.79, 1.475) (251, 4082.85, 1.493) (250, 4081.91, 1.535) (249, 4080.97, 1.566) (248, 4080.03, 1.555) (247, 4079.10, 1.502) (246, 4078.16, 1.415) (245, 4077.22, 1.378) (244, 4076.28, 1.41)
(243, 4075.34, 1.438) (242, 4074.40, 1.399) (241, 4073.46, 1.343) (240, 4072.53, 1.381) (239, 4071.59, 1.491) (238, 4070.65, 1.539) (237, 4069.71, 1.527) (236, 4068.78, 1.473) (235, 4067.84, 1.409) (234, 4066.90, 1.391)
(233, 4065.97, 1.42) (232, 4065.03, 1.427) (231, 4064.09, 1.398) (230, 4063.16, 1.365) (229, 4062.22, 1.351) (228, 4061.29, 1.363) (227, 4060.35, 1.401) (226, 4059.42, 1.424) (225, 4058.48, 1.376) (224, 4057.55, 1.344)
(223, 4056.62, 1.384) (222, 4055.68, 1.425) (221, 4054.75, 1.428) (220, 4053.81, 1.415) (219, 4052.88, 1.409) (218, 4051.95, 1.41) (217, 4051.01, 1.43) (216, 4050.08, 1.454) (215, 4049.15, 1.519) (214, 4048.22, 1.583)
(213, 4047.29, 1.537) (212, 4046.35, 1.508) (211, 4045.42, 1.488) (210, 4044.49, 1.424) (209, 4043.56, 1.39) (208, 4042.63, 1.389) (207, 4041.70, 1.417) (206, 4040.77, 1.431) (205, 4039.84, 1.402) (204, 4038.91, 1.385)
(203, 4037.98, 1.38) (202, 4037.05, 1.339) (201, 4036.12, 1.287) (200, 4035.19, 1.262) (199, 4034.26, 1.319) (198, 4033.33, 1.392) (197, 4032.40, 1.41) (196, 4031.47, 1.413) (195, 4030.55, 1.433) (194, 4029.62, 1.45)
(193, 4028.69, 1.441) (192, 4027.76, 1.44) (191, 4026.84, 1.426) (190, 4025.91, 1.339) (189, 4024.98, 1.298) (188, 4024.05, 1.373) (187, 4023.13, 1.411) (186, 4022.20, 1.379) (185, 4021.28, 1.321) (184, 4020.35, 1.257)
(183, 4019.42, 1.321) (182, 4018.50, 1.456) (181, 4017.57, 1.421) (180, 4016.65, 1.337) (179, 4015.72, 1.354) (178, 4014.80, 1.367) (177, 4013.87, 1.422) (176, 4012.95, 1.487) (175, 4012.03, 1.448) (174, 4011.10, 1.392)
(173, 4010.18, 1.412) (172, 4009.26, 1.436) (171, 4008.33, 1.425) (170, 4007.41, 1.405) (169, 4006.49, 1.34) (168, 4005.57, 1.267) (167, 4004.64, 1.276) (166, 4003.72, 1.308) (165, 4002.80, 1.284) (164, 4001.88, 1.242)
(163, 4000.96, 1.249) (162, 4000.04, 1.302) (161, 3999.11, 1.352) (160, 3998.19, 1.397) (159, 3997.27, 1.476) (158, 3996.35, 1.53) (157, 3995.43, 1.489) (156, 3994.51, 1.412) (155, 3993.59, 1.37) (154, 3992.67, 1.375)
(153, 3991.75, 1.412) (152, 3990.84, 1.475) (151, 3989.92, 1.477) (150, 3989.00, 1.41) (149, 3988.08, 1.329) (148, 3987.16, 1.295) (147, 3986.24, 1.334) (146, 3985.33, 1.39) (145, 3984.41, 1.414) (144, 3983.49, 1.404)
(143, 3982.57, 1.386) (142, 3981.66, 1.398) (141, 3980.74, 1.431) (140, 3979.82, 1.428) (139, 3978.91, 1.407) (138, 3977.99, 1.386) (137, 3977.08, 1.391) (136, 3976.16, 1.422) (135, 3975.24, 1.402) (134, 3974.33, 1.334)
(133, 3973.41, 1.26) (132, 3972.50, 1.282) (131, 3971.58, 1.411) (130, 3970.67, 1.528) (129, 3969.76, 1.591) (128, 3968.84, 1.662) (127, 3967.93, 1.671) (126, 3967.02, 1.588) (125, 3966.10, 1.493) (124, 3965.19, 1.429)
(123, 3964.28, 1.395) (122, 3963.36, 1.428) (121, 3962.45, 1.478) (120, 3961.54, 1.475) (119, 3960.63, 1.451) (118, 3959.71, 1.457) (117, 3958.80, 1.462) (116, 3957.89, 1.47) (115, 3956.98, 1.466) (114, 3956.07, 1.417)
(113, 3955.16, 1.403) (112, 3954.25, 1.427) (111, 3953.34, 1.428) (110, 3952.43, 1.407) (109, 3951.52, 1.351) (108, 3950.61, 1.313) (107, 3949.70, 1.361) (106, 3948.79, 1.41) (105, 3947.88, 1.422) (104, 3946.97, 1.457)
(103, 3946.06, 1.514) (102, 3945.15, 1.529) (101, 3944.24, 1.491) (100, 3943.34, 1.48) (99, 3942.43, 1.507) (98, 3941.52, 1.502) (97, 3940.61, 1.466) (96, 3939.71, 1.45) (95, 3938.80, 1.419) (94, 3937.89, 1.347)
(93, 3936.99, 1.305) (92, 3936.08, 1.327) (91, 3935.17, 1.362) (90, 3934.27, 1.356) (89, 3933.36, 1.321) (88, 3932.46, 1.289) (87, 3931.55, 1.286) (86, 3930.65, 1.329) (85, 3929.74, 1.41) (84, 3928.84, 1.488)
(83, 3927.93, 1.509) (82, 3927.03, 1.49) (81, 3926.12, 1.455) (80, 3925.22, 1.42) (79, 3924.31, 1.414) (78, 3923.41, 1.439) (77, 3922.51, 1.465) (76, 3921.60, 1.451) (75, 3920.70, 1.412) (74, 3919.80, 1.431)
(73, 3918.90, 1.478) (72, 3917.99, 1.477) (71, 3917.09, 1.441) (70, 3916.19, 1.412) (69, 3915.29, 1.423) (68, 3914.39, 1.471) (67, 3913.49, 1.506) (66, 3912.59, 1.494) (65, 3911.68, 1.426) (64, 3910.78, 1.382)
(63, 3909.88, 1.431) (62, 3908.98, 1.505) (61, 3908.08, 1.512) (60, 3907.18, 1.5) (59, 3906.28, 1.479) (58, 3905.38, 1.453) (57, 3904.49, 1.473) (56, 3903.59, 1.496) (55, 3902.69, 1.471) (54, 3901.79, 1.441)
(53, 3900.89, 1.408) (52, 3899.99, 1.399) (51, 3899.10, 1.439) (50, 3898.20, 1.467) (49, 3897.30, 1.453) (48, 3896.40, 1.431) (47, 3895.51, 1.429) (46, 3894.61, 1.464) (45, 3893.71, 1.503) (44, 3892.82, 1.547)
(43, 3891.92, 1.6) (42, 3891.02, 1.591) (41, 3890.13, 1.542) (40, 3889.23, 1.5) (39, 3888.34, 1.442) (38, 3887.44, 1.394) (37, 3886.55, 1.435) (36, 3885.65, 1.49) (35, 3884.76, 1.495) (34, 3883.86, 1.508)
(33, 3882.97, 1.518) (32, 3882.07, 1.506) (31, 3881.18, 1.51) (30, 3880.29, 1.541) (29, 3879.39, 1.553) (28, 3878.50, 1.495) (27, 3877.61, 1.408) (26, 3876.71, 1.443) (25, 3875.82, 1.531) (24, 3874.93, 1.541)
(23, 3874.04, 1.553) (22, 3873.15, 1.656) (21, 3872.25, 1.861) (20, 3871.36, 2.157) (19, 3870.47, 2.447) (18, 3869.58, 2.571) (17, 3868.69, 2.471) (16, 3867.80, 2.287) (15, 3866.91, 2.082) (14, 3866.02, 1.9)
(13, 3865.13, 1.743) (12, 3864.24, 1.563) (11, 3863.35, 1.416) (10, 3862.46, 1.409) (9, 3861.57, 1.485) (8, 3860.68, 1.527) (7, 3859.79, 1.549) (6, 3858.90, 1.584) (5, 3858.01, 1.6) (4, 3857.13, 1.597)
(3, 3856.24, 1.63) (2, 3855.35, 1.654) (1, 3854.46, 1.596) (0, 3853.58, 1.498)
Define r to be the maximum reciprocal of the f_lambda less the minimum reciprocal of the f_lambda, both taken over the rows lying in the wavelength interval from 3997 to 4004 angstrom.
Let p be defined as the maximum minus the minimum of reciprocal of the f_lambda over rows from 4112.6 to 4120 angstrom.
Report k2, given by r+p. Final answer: 0.208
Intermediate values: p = 0.080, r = 0.128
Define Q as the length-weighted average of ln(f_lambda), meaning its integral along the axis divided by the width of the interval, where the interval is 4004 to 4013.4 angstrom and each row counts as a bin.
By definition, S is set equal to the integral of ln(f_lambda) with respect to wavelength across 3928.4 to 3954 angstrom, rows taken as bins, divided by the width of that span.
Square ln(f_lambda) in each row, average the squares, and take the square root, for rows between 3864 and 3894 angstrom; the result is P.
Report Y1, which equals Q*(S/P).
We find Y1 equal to 0.21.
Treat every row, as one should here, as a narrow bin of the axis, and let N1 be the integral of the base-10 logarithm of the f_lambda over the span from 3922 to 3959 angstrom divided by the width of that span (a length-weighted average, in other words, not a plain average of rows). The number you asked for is 0.151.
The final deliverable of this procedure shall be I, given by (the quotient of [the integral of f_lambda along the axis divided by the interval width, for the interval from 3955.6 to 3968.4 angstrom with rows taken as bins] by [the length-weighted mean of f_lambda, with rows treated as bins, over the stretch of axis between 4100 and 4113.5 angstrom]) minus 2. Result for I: -1.02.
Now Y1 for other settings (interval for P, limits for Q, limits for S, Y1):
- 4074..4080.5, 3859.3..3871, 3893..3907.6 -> 0.62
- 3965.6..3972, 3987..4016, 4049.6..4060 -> 0.25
